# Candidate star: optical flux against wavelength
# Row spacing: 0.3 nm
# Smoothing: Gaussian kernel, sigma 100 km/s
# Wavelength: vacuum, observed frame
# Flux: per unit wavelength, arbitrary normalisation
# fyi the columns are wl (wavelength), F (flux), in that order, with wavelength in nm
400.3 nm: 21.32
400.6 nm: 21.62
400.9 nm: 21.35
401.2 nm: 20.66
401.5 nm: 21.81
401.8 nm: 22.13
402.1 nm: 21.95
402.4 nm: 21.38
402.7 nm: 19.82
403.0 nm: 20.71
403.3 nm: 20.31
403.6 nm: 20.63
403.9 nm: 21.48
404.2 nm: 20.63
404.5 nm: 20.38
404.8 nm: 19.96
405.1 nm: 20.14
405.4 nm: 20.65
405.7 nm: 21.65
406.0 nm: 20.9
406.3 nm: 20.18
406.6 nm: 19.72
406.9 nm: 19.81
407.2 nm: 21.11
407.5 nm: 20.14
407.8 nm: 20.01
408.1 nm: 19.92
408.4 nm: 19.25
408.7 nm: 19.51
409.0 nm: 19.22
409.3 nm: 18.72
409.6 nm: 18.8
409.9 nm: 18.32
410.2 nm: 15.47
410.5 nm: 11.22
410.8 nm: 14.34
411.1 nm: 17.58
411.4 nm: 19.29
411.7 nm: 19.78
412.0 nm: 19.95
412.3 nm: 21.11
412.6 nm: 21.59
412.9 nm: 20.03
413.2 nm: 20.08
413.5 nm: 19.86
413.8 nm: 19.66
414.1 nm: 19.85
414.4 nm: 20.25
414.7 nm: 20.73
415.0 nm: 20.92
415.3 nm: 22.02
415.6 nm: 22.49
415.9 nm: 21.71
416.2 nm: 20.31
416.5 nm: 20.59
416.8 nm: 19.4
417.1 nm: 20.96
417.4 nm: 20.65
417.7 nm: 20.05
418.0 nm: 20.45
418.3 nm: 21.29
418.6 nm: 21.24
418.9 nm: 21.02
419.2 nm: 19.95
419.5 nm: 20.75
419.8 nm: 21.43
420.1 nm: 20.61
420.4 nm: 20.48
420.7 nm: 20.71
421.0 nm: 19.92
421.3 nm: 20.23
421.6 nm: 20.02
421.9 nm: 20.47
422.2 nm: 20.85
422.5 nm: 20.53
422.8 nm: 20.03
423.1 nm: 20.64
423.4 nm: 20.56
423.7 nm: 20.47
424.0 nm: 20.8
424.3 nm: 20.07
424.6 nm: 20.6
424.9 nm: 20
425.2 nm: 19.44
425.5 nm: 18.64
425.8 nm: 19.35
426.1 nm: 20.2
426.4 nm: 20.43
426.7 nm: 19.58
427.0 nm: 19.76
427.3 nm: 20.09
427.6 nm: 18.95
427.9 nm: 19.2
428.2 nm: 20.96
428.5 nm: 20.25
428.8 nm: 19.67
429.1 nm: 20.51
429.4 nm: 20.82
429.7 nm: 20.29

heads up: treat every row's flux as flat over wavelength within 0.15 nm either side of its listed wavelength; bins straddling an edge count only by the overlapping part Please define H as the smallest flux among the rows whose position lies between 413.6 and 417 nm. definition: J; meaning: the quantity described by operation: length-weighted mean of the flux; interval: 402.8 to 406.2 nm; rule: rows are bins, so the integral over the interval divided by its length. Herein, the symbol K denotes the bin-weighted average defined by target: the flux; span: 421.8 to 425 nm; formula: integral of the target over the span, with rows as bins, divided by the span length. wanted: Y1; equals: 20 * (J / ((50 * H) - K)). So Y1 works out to 0.435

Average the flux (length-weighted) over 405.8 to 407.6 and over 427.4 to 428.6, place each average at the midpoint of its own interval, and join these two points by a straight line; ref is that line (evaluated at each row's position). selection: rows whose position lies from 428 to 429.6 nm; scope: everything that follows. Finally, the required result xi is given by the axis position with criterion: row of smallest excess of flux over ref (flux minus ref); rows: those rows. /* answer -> 428.8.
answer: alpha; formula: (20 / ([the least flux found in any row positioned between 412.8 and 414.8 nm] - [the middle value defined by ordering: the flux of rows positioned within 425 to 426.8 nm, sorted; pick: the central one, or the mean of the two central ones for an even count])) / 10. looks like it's 13.3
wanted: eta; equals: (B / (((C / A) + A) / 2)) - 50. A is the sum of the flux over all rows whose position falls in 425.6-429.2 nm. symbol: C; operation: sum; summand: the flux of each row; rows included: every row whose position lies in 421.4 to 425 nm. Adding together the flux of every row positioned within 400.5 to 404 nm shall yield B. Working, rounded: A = 239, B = 254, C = 245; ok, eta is -47.9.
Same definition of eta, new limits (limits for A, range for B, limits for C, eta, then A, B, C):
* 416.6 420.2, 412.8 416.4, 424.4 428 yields -48.0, 248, 248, 236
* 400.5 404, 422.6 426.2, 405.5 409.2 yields -48.1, 254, 241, 241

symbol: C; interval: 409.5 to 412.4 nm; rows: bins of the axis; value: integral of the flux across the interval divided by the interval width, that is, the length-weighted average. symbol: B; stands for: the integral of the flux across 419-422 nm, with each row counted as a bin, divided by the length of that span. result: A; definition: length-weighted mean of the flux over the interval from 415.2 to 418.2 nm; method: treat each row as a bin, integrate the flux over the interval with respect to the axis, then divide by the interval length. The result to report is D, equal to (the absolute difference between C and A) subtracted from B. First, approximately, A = 20.9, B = 20.5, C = 17.5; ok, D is 17.1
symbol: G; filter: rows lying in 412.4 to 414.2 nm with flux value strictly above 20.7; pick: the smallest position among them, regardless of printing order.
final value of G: 412.6 nm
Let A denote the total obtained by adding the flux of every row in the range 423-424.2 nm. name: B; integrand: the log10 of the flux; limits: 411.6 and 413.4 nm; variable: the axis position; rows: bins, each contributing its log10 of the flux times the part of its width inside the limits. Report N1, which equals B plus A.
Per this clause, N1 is 85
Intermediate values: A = 82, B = 2.4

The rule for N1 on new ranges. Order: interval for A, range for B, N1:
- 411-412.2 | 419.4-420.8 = 78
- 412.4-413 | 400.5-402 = 44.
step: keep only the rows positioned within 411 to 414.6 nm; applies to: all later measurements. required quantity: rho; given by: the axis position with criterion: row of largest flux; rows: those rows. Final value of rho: 412.6 nm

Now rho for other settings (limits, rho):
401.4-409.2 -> 401.8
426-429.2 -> 428.2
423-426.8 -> 424.0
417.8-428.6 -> 419.8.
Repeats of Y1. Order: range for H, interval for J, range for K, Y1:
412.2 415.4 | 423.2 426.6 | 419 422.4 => 0.417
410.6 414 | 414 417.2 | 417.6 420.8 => 0.599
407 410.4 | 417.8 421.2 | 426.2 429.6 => 0.549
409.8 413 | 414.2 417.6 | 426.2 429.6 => 0.772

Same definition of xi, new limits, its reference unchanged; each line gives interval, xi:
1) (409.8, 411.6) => 410.5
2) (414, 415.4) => 414.1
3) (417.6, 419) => 417.7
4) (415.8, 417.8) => 416.8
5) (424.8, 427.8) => 425.5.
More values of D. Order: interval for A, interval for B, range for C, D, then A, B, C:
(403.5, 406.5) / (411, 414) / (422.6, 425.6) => 19.4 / 20.6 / 19.9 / 20.2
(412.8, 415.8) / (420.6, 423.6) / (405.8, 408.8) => 19.9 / 20.6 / 20.4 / 20.1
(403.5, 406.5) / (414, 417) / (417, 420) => 20.7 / 20.6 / 20.8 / 20.8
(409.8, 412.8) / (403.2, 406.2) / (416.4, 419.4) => 18.0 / 17.9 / 20.7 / 20.6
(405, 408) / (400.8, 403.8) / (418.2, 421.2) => 20.8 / 20.4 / 21.1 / 20.7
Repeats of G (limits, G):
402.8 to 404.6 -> 403.0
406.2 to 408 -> 407.2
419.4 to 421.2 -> 419.5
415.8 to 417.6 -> 415.9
